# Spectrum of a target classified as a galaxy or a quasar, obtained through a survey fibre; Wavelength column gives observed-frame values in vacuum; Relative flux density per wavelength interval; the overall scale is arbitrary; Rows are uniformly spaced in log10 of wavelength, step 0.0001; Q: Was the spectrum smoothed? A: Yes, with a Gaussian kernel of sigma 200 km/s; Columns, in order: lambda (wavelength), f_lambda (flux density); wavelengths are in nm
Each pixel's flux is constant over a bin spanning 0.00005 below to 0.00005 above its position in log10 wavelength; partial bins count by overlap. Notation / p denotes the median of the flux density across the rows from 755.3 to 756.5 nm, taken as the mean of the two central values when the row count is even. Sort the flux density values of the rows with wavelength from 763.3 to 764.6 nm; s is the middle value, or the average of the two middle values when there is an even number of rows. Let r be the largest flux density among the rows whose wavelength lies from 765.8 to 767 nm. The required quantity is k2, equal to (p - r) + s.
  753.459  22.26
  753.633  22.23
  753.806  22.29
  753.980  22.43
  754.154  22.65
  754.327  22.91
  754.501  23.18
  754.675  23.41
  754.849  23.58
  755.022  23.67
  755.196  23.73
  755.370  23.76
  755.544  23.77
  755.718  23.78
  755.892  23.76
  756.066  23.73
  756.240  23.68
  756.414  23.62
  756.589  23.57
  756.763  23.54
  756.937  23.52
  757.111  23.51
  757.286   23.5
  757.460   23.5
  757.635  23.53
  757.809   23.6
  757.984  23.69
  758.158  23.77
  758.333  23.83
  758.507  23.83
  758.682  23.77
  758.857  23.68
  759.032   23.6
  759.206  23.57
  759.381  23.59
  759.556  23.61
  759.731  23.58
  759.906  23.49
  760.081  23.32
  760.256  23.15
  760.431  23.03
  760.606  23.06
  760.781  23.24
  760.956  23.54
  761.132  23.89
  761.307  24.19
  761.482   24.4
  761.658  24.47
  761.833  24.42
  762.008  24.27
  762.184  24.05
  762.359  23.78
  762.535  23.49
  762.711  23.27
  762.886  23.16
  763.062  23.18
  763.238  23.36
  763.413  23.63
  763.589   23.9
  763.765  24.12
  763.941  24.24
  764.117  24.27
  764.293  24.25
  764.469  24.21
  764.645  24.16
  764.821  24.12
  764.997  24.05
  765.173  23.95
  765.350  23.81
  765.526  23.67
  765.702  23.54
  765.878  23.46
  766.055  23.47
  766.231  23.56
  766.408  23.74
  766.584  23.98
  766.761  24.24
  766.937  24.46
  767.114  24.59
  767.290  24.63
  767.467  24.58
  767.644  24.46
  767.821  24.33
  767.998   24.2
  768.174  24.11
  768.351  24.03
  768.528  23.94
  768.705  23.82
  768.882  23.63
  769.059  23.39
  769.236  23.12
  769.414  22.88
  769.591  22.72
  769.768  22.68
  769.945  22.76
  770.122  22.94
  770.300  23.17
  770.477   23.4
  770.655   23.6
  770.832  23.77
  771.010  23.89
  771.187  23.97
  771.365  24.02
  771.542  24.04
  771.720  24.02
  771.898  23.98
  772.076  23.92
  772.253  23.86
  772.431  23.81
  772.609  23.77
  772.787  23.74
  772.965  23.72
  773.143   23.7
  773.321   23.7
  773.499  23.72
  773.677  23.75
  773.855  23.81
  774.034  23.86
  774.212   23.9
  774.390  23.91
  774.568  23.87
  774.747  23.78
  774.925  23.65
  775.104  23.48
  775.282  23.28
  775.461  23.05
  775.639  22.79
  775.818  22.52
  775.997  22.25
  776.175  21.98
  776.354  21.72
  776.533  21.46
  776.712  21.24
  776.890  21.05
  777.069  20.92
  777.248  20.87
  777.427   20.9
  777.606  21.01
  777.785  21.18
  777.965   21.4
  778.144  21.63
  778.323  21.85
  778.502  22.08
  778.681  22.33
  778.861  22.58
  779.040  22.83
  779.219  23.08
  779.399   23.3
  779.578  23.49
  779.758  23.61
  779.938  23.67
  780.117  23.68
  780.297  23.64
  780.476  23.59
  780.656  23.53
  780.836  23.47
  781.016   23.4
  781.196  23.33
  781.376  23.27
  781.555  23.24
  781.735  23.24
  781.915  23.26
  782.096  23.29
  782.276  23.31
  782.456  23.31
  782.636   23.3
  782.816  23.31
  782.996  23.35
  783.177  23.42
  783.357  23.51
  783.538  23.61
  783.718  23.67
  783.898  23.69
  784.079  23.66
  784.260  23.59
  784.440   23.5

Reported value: 23.5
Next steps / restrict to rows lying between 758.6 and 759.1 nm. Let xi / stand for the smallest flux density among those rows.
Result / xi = 23.6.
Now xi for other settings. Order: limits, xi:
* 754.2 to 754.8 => 22.91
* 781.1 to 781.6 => 23.24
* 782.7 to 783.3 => 23.31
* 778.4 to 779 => 22.08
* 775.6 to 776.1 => 22.25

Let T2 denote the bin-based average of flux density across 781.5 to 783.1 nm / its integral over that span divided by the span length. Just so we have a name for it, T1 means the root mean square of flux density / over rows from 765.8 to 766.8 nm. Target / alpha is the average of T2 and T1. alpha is 23.5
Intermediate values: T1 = 23.7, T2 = 23.3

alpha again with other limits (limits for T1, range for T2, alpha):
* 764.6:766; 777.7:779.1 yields 22.9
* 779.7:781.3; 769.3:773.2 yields 23.6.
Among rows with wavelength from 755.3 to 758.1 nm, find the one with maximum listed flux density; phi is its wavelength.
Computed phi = 755.718 nm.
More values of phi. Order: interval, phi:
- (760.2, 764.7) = 761.658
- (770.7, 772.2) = 771.542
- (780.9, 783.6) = 783.538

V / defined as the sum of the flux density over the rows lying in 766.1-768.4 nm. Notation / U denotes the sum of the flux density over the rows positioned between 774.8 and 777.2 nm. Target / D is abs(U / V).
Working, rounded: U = 289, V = 315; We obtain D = 0.919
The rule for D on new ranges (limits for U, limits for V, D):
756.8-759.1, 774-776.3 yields 1.017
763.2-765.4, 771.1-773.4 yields 1.006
